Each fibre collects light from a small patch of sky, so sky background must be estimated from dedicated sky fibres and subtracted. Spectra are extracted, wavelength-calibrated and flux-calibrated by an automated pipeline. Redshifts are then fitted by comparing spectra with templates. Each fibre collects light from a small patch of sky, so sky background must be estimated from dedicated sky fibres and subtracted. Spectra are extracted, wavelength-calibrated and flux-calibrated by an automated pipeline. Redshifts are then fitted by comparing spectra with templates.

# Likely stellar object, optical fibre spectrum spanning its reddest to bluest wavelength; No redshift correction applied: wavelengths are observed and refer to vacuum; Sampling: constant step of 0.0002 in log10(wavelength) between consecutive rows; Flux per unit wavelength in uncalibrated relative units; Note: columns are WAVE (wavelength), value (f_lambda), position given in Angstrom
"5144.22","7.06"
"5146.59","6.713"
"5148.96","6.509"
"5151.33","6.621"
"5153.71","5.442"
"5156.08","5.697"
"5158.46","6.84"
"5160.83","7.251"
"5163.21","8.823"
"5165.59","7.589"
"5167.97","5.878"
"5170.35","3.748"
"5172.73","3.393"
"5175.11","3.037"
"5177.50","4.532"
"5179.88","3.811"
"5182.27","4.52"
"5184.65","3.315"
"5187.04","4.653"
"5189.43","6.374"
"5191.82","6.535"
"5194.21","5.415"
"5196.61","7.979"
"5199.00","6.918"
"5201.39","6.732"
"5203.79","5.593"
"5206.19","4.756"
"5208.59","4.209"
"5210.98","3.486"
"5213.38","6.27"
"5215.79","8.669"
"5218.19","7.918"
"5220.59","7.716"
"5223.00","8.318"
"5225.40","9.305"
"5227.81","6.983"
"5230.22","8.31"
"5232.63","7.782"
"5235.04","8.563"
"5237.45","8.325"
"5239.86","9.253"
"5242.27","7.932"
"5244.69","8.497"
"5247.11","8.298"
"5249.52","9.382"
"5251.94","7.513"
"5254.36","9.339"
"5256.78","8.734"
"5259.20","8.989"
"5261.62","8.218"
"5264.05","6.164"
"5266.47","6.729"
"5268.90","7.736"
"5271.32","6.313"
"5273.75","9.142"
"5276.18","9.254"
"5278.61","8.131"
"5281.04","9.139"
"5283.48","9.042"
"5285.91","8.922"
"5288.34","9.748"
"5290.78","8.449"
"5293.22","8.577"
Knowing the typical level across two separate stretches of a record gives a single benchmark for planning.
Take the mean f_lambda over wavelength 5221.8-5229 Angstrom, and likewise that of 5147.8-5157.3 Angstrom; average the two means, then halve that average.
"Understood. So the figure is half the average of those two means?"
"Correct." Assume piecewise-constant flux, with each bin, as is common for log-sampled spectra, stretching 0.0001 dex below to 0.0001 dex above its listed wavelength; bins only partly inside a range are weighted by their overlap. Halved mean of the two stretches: 3.57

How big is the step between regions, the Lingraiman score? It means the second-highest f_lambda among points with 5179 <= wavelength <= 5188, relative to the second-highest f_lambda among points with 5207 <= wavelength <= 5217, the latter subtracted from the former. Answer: -2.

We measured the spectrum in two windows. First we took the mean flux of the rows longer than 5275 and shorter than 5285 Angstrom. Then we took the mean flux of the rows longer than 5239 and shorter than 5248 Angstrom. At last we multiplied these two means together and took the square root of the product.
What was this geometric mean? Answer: 8.7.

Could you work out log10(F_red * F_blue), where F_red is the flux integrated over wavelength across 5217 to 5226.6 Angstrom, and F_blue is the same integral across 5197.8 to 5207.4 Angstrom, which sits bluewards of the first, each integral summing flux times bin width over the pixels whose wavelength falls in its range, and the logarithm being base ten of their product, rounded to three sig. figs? 3.66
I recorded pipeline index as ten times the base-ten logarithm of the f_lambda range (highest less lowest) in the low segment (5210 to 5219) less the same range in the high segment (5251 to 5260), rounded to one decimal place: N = 5.3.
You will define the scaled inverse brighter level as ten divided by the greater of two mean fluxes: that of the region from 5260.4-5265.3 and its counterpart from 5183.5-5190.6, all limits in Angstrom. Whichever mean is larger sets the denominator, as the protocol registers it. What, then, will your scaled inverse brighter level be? 1.39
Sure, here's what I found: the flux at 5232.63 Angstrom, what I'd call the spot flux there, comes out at 7.782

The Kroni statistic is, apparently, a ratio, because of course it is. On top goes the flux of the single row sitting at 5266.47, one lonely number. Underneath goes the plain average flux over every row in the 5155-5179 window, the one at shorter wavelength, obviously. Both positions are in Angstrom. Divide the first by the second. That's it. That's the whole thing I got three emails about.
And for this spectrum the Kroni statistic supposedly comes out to 1.2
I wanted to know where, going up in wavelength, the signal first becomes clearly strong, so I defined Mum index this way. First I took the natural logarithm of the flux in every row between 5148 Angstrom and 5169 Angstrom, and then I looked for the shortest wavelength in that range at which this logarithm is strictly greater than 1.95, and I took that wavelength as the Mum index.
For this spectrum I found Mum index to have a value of 5160.83 Angstrom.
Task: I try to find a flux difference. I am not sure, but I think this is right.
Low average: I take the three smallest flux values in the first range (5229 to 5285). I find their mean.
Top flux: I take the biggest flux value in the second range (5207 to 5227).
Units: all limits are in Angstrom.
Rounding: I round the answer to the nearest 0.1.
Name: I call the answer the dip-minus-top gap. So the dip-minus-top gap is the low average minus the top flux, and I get -2.9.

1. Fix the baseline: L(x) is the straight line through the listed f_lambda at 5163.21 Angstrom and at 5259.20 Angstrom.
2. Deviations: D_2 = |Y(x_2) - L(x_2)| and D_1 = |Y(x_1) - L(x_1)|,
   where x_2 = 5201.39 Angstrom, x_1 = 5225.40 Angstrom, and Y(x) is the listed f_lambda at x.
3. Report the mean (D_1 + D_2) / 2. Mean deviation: 1.3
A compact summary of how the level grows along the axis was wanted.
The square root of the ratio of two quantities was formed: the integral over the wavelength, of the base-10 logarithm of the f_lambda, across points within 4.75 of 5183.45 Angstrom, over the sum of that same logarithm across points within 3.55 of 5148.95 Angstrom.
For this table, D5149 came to 1.53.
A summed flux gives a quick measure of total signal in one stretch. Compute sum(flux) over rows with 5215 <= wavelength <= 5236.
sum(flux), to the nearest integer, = 74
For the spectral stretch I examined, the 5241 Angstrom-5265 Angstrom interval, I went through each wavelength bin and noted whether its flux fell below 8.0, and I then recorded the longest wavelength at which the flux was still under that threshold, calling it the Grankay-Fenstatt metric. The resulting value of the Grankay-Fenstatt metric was 5264.05 Angstrom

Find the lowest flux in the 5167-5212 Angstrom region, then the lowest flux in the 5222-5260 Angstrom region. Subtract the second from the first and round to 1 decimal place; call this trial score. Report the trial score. -3.9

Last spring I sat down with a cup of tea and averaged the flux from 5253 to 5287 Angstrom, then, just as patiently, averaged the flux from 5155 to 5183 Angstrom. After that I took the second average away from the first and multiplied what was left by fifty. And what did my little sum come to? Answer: 142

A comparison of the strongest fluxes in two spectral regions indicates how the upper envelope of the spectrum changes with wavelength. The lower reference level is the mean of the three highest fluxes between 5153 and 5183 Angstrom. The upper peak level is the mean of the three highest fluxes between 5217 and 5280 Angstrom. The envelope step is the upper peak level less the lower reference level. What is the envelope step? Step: 1.5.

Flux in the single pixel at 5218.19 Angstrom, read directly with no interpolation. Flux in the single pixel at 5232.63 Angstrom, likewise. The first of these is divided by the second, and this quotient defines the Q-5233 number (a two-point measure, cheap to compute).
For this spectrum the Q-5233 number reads 1.0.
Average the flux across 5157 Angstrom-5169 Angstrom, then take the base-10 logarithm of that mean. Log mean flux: 0.86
